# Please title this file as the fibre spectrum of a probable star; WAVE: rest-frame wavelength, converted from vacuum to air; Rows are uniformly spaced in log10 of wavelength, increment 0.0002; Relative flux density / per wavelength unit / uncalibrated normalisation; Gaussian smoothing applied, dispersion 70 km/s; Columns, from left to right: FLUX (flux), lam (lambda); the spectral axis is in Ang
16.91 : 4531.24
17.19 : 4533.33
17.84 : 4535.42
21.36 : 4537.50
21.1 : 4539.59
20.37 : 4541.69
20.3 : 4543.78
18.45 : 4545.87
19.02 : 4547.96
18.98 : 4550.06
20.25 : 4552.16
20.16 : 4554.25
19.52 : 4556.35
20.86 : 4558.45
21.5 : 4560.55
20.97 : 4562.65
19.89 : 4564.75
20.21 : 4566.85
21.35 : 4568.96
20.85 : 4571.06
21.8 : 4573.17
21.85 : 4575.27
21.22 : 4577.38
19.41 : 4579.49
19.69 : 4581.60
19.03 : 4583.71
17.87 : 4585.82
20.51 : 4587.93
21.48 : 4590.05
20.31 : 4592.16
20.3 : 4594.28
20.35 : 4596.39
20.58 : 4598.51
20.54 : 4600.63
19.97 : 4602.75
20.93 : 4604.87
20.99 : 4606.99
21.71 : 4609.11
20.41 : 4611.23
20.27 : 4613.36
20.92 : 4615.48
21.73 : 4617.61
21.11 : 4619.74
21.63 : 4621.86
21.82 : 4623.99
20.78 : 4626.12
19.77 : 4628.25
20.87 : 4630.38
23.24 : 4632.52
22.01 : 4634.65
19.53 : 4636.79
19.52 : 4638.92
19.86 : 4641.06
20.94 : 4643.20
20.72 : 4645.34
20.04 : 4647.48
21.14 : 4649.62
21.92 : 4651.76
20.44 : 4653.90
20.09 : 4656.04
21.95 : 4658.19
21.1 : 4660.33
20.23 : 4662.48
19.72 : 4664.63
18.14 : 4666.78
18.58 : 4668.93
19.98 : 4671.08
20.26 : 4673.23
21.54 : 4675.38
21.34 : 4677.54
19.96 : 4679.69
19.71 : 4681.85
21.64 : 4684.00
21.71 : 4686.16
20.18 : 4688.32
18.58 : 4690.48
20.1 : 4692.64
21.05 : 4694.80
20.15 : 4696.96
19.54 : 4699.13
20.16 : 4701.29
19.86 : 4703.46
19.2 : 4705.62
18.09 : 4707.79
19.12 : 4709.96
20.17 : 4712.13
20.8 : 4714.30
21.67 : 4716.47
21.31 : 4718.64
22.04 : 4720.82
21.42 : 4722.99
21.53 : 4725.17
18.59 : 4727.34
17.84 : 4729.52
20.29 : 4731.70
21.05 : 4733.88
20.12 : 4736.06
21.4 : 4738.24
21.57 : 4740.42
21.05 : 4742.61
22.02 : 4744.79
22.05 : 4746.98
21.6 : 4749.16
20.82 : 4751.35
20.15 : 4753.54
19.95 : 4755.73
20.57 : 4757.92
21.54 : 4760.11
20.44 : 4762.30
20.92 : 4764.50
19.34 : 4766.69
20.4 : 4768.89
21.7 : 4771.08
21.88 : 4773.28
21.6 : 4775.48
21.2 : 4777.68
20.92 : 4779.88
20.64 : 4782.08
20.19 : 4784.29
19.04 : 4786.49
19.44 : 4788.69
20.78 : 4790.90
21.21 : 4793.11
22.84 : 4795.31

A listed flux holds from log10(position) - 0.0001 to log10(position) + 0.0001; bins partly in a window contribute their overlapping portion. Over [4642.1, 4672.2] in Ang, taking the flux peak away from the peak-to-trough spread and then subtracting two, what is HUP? -20.1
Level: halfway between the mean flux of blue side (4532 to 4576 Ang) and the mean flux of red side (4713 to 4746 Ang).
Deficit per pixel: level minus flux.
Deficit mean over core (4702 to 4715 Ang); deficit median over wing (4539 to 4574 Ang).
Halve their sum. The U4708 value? 0.59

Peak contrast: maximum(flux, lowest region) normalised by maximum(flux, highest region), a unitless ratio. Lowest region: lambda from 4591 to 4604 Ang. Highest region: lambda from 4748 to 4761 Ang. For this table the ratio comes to 0.95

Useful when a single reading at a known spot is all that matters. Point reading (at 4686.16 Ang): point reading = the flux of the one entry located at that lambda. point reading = 21.71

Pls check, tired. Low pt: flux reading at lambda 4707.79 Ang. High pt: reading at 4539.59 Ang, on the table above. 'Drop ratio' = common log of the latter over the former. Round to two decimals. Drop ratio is 0.07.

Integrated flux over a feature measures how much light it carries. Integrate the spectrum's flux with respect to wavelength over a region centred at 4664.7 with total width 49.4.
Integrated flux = 1012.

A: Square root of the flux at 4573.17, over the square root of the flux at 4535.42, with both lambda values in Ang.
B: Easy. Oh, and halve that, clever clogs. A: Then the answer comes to 0.553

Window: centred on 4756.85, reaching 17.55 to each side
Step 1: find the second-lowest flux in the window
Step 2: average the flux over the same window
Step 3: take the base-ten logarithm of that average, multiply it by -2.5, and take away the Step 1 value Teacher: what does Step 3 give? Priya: -23.3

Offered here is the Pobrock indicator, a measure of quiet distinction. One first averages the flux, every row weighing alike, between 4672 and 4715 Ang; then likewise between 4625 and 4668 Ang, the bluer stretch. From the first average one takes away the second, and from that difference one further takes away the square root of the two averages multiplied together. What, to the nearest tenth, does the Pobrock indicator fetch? -20.8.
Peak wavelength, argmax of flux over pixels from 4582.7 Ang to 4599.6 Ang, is 4590.05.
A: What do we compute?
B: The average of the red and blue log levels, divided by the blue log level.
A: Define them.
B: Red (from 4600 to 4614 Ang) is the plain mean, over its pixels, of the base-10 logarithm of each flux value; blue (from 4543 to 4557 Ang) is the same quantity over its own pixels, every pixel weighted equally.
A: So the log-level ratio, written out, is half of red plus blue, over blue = 1.01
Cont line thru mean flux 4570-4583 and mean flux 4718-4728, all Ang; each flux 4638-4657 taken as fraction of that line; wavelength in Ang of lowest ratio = 4638.92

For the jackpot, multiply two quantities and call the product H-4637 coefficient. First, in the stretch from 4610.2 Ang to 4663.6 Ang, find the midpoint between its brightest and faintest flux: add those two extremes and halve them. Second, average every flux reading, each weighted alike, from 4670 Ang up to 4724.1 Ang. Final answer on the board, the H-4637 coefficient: 436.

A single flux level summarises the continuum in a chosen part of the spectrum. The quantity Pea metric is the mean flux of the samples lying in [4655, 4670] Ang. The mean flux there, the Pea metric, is 20.0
